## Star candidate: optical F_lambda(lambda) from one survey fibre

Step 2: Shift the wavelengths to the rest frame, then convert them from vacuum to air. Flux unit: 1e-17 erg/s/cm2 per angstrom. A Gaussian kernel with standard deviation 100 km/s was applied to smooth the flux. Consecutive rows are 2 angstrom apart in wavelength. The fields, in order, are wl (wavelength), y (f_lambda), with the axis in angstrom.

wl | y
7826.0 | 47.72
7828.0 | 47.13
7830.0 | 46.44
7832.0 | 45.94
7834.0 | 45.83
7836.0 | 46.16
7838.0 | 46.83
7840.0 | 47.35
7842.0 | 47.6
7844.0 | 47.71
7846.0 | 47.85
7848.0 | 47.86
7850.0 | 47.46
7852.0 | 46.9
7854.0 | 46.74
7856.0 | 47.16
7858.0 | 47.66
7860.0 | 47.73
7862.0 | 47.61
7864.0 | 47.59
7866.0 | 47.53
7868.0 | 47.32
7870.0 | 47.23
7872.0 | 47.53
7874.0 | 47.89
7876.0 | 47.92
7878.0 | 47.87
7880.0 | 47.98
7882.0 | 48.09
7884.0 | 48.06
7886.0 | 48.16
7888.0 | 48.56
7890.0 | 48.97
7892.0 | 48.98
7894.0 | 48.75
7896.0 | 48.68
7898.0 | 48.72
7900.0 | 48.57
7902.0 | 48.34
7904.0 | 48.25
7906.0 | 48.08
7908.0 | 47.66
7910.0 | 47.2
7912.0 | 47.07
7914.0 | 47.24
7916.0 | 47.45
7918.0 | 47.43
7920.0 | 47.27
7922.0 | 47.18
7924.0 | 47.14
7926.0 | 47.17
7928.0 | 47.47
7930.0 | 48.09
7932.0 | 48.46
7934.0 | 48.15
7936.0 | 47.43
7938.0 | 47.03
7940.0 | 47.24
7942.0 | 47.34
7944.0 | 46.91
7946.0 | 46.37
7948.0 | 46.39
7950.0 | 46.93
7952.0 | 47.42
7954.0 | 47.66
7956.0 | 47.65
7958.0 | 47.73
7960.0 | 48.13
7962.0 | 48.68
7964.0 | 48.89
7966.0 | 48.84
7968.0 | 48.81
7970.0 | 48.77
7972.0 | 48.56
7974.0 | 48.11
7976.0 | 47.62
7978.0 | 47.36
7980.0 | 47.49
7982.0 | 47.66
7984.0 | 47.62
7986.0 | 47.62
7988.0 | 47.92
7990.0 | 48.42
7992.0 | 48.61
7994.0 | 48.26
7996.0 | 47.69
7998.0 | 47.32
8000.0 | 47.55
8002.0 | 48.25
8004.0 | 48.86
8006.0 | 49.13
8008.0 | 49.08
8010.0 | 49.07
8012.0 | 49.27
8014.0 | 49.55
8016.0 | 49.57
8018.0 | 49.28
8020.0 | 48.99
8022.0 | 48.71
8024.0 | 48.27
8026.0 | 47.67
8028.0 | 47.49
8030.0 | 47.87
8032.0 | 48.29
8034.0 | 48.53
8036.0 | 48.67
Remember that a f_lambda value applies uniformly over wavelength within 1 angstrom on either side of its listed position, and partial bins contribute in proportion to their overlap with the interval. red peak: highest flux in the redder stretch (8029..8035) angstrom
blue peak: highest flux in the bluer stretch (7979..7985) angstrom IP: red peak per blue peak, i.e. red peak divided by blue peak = 1.02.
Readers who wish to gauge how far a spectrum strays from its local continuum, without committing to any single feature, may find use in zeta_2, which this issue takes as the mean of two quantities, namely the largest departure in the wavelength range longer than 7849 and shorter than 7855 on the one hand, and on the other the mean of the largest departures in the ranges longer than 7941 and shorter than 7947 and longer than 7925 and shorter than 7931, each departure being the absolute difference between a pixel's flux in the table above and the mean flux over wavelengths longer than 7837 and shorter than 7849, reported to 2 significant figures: 0.83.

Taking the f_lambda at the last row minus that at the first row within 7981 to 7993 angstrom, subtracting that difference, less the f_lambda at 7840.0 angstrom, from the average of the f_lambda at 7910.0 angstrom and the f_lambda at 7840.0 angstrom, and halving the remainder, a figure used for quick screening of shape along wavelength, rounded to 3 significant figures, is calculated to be 46.8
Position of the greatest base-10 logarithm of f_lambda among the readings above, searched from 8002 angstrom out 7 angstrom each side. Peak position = 8006.0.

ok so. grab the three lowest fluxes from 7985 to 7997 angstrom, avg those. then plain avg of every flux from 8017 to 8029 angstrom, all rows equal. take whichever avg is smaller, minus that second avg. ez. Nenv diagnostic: -0.66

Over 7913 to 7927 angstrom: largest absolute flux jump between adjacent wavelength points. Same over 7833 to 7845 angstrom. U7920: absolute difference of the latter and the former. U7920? 0.46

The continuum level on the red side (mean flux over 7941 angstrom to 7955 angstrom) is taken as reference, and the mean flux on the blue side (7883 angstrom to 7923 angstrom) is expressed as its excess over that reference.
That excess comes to 1.0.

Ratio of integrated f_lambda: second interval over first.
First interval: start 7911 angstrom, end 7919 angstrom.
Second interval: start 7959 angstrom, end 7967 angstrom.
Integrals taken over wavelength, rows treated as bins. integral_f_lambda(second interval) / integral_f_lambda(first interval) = 1.03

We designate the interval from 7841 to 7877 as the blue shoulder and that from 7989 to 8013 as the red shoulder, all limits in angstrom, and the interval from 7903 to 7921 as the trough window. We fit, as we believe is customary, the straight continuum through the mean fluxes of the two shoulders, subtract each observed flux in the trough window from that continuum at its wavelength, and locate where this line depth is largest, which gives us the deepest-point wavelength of 7912.0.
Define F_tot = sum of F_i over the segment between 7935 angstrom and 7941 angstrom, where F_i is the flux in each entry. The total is 142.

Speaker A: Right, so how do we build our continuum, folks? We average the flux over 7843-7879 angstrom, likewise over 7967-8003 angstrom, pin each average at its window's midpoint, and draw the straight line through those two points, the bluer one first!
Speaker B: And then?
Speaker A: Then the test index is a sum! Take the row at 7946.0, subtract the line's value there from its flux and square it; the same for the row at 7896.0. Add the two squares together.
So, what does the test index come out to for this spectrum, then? 3.2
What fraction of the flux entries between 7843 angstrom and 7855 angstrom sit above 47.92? 0.0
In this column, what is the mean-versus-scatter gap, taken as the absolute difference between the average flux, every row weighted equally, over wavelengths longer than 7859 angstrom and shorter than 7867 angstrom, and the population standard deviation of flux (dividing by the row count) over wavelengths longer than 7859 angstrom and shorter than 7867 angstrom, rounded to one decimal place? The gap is 47.5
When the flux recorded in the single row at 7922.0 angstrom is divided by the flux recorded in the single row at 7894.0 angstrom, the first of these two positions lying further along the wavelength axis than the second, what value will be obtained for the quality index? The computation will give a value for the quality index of 0.968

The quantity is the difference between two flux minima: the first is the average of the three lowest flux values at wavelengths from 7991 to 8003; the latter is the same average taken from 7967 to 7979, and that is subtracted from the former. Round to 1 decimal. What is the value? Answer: -0.2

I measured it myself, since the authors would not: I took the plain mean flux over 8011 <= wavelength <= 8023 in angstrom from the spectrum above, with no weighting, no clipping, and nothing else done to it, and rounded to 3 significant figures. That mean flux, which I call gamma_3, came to 49.2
